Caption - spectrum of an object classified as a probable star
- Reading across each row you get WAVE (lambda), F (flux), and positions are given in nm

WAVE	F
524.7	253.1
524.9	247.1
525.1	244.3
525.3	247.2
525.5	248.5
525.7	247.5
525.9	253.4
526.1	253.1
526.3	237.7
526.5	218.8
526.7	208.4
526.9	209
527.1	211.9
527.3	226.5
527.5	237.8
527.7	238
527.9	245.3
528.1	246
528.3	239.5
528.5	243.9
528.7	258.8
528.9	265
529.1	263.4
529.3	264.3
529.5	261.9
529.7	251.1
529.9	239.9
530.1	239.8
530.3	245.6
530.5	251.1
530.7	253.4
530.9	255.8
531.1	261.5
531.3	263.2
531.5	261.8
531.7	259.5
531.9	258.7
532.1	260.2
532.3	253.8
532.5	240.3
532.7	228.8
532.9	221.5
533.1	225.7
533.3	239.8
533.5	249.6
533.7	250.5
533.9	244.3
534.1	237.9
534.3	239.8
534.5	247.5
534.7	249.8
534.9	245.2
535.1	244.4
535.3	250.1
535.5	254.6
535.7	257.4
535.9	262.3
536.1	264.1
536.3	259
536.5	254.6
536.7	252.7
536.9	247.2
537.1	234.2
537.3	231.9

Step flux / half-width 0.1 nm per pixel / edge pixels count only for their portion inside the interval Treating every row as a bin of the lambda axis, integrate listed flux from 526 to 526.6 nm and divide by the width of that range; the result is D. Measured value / 237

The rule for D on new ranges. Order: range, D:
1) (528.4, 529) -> 256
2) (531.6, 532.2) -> 259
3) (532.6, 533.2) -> 225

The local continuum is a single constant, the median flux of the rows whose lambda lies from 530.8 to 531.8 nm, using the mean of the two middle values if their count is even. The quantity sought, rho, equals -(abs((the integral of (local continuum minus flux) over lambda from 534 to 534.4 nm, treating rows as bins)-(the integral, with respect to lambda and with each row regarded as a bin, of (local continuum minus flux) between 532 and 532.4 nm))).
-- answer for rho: -7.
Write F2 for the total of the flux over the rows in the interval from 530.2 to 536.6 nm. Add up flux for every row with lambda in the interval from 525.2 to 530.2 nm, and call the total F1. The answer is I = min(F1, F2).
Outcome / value 6057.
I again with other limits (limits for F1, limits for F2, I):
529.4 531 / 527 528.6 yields 1889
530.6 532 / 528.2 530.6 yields 1814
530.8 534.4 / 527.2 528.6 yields 1677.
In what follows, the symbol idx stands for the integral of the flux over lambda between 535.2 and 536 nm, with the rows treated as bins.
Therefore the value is 205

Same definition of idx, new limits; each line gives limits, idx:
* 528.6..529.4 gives 210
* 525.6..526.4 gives 198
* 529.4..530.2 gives 199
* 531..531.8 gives 209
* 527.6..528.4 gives 194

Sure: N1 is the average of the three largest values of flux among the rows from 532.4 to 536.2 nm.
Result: 261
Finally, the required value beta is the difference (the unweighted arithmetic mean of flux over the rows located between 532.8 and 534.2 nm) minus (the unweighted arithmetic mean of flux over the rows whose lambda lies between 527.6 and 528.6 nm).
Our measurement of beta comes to -4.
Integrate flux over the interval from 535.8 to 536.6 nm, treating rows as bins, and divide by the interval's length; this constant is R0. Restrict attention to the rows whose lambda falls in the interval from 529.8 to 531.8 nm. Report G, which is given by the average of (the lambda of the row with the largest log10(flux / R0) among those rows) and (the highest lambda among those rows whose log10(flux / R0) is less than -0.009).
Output 531.00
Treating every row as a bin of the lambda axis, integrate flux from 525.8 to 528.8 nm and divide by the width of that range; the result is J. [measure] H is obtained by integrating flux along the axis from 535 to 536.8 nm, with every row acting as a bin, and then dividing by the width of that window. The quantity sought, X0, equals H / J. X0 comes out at 1.09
